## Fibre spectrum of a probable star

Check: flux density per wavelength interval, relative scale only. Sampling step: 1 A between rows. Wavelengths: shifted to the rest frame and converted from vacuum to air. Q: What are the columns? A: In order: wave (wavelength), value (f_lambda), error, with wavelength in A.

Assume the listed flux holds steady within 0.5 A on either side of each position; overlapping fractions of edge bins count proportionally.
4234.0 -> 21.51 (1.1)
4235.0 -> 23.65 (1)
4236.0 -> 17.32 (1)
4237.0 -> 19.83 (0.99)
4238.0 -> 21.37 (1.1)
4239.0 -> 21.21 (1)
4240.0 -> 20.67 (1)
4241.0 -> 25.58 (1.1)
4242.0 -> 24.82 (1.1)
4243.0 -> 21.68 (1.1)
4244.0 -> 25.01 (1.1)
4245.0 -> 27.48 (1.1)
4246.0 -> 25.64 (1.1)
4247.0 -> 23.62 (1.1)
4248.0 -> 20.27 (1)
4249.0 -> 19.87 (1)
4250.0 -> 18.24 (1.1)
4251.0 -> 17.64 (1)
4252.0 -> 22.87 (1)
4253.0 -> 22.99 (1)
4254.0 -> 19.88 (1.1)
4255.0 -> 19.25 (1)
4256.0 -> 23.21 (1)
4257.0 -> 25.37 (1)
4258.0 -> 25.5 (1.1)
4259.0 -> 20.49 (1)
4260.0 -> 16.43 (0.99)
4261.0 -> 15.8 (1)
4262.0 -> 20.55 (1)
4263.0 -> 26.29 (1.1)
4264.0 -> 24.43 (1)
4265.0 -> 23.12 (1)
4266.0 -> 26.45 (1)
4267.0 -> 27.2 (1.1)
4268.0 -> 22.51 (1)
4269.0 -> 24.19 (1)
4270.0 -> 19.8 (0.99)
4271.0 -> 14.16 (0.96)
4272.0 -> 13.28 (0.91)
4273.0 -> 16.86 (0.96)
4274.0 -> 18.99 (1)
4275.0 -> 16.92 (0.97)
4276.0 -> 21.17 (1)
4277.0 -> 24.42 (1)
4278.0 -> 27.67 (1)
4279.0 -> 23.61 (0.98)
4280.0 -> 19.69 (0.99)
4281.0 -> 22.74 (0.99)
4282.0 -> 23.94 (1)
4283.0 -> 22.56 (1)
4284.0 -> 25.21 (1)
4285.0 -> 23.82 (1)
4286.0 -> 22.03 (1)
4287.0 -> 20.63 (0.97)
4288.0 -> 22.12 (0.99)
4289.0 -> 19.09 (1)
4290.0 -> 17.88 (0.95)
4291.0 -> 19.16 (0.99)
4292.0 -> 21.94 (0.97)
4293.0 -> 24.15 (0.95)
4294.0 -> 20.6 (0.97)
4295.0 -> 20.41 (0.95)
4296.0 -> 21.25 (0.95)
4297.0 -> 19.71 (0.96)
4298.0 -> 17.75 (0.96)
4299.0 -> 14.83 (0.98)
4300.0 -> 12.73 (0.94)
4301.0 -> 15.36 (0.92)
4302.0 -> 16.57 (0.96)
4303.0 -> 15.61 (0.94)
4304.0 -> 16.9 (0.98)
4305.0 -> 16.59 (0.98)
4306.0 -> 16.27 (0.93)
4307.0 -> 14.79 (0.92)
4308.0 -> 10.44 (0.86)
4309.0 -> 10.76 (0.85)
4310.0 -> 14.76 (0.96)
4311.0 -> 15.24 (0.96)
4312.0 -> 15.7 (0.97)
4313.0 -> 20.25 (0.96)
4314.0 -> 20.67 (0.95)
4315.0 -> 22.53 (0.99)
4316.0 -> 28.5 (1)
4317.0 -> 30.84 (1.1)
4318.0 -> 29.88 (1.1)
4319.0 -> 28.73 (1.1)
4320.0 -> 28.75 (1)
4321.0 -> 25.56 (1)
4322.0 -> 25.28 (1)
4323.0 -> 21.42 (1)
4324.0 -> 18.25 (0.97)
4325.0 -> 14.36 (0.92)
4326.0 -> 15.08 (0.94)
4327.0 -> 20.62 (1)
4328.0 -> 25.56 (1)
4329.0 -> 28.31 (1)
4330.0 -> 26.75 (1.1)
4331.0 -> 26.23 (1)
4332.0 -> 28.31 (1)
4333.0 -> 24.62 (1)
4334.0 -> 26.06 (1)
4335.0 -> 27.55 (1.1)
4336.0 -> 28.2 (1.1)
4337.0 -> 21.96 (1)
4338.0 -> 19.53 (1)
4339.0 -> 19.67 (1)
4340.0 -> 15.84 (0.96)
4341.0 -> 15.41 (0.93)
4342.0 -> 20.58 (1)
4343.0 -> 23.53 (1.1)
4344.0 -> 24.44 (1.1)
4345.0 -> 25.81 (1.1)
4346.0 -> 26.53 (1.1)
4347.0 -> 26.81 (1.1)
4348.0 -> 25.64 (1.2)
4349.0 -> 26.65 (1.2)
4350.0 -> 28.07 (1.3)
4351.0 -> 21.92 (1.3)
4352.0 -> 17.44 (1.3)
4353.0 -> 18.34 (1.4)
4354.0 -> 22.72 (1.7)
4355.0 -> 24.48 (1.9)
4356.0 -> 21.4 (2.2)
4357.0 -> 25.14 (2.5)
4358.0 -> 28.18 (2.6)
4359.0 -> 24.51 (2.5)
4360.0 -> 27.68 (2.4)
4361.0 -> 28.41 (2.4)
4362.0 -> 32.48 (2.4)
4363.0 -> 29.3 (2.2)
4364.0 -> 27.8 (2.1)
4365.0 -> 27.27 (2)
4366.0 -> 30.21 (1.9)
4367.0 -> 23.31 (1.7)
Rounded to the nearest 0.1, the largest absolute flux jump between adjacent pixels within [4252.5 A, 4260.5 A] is 5.0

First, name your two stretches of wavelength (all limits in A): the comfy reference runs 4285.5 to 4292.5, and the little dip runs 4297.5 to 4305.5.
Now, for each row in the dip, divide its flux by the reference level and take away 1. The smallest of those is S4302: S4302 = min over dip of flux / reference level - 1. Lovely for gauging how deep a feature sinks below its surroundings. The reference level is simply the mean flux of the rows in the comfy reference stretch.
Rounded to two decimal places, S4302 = -0.38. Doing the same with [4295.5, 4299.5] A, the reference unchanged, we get -0.27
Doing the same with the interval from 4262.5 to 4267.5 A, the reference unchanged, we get 0.13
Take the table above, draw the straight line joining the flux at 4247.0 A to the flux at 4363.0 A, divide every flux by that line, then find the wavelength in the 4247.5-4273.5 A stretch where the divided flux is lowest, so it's 4272.0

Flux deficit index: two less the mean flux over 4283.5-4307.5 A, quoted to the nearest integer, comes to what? -17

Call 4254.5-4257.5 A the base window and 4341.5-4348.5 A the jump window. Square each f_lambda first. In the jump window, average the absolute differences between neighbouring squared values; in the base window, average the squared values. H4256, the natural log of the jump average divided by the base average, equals -2.2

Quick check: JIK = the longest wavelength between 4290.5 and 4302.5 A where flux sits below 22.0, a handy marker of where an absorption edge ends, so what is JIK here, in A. 4302.0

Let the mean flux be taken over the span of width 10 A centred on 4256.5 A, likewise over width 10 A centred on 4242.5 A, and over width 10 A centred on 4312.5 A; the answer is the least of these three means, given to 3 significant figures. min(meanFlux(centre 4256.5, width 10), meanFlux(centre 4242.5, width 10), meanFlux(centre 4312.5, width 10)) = 19.0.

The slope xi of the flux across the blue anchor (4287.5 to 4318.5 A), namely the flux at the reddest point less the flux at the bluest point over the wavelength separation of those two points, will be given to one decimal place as 0.3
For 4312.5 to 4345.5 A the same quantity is 0.2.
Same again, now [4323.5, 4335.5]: 0.8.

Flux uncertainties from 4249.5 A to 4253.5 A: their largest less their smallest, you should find 0.10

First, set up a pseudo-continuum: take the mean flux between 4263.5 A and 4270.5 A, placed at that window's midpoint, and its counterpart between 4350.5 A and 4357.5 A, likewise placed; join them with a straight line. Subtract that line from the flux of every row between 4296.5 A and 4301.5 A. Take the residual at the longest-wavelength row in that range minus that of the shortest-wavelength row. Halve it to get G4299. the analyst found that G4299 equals -2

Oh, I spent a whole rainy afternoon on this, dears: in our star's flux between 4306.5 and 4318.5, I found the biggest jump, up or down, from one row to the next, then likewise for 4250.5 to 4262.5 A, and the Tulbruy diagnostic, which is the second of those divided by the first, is 0.9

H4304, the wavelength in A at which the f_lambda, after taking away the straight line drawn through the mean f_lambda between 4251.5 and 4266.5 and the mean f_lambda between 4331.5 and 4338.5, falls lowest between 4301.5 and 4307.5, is 4307.0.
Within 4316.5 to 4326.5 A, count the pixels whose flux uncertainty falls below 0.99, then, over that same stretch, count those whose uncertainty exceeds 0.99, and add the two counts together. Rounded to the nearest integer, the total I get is 10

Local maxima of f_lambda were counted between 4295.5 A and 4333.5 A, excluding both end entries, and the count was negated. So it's -6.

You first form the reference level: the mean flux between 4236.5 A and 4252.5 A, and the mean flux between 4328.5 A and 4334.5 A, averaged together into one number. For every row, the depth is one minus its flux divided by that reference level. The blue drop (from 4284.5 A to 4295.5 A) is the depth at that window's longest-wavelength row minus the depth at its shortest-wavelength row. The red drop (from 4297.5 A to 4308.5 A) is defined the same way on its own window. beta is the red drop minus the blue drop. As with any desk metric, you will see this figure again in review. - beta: 0.16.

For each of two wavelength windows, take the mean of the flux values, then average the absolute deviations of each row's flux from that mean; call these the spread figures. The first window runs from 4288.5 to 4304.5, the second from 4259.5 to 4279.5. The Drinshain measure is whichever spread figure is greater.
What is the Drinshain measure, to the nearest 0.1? 3.8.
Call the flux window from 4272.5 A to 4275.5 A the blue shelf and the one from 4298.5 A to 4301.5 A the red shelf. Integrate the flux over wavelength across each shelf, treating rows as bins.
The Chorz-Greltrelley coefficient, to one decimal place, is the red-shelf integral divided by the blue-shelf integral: 0.8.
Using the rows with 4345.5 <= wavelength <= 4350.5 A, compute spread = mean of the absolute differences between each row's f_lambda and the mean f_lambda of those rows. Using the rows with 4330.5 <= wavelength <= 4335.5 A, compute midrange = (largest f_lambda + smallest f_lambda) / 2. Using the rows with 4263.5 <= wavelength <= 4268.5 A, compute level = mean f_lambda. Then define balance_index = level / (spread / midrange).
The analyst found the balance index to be 1169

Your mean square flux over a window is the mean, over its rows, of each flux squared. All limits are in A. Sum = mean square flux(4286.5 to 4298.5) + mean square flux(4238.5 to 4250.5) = 948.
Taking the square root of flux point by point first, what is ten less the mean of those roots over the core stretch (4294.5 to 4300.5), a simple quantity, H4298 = 5.8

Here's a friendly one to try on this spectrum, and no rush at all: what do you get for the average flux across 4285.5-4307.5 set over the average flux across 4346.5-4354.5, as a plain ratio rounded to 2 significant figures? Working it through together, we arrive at 0.79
